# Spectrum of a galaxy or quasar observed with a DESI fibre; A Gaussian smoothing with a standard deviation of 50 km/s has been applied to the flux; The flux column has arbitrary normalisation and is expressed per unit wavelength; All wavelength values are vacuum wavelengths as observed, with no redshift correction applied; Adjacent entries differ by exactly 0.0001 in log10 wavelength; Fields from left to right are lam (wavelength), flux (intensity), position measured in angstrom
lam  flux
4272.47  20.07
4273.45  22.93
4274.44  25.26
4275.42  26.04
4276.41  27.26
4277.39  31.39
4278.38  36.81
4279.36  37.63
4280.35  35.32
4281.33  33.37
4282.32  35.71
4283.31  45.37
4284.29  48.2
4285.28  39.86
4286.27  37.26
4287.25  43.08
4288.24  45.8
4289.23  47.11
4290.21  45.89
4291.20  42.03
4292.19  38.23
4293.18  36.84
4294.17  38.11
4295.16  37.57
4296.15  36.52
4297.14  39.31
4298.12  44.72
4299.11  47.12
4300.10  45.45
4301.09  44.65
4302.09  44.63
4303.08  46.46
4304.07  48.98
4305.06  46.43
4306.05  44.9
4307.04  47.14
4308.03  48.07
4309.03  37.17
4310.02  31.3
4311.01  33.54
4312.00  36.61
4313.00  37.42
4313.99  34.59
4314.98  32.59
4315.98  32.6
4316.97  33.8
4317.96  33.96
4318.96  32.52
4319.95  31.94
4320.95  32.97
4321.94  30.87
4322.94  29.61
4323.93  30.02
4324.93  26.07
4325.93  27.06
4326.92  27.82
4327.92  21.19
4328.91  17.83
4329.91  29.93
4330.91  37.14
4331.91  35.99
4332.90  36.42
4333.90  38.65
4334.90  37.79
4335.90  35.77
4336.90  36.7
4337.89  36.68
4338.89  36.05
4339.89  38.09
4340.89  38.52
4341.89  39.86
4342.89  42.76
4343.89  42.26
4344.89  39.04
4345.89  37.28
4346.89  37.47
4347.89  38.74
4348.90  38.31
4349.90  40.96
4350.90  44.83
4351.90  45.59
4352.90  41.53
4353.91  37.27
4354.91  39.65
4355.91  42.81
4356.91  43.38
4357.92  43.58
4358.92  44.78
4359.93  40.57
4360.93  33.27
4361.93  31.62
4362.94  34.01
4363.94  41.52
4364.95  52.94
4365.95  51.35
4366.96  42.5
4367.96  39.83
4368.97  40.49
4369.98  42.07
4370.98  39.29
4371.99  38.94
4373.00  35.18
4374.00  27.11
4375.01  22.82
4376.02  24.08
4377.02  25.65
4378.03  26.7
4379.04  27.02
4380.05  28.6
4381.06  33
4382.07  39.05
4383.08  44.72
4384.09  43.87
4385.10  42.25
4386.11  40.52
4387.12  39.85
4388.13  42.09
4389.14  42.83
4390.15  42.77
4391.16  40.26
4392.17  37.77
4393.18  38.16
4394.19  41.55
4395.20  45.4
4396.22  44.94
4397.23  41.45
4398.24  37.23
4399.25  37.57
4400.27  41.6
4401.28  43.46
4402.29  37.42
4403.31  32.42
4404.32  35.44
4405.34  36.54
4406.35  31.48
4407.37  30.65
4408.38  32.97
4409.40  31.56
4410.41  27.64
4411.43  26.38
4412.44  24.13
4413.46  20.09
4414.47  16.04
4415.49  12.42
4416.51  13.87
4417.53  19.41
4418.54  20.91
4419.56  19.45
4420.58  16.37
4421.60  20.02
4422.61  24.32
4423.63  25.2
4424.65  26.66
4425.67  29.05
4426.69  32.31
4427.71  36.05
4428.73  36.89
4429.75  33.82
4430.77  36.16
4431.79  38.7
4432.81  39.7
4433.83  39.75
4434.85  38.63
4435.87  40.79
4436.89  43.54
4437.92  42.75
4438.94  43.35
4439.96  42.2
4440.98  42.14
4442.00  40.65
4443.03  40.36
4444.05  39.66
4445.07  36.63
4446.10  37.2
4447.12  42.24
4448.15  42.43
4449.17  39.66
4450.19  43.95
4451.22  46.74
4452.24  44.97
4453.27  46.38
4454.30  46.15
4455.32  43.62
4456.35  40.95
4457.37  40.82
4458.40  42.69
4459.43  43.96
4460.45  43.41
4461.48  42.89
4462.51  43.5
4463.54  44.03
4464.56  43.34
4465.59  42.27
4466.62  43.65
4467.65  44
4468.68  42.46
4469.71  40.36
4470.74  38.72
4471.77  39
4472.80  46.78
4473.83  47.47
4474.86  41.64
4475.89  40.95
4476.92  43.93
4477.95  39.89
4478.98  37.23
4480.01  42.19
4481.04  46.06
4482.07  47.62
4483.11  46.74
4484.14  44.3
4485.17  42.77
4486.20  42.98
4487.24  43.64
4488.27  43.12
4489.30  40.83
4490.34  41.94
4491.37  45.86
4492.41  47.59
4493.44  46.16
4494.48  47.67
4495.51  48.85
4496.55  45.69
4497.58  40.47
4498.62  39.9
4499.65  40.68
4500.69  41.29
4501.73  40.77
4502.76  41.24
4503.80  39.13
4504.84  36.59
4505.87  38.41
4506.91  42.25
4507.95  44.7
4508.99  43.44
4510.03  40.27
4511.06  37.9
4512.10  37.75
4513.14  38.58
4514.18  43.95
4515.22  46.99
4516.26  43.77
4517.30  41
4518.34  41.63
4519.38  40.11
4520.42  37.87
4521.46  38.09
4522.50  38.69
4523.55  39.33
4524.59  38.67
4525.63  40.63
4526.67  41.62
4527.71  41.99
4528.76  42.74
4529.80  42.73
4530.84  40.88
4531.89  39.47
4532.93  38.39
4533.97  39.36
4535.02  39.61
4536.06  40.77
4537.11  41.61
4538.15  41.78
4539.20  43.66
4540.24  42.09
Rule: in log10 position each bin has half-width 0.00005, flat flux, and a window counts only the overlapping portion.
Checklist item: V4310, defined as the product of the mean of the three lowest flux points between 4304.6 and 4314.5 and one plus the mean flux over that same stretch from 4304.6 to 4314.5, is 1349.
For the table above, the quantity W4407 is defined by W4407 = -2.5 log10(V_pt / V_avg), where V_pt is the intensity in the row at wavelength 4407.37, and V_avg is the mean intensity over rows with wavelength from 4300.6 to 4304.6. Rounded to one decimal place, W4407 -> 0.4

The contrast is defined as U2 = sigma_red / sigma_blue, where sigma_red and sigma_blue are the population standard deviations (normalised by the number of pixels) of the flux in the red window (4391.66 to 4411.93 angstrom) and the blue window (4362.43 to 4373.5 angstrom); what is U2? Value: 1.0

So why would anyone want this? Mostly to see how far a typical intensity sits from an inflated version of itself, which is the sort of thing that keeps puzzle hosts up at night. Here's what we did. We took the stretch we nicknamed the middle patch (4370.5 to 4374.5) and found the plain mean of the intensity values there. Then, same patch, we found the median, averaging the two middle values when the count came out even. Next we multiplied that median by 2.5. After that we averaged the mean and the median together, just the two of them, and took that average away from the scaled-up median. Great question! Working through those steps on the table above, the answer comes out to 57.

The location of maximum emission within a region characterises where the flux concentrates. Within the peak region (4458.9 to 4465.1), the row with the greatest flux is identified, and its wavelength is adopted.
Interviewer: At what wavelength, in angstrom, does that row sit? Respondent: 4463.54 angstrom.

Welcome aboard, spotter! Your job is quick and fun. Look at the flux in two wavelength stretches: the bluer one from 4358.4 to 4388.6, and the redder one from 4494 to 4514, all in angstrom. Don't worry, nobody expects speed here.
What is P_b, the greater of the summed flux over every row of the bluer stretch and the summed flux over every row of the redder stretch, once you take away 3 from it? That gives 1113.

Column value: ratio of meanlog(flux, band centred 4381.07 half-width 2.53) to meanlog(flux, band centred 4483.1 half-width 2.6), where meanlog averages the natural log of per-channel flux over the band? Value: 0.92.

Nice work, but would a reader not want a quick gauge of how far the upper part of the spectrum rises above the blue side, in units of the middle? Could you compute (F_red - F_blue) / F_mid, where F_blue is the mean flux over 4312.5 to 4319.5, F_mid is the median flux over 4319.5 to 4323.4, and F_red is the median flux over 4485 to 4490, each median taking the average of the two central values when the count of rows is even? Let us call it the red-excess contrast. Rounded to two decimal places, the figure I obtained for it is 0.29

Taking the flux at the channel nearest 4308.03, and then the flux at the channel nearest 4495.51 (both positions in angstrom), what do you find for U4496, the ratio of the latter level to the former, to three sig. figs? 1.02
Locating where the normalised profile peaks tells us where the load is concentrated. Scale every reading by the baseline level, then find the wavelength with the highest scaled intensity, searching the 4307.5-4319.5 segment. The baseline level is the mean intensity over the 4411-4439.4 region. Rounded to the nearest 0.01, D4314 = 4308.03 angstrom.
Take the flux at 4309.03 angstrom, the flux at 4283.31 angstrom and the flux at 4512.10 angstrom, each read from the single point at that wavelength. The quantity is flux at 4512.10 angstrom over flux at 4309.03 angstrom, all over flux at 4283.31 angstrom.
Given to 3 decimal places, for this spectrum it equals 0.022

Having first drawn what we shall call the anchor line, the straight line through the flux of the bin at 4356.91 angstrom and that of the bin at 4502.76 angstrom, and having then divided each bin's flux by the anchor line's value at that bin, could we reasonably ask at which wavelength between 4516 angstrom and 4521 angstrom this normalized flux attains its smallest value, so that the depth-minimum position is 4520.42 angstrom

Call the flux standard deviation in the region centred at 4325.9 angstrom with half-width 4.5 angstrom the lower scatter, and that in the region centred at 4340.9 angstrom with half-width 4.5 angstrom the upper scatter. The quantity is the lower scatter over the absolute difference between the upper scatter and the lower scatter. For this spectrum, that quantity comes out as 2.2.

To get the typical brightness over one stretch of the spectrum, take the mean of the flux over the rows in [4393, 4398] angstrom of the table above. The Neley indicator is 42.3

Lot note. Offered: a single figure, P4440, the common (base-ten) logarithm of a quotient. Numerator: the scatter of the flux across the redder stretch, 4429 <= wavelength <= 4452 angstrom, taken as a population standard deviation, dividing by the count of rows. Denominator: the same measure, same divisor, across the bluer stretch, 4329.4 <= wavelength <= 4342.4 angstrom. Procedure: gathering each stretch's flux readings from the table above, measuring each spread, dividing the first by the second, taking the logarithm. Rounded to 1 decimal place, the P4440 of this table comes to 0.1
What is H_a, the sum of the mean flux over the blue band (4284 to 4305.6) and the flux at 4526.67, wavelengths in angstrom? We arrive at 84.5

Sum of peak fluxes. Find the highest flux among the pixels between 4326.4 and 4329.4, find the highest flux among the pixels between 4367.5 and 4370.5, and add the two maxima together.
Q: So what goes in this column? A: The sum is 70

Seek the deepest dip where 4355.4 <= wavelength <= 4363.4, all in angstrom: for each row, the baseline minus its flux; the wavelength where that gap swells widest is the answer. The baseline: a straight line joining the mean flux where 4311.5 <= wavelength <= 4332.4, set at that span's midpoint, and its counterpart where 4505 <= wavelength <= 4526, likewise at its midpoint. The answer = 4361.93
